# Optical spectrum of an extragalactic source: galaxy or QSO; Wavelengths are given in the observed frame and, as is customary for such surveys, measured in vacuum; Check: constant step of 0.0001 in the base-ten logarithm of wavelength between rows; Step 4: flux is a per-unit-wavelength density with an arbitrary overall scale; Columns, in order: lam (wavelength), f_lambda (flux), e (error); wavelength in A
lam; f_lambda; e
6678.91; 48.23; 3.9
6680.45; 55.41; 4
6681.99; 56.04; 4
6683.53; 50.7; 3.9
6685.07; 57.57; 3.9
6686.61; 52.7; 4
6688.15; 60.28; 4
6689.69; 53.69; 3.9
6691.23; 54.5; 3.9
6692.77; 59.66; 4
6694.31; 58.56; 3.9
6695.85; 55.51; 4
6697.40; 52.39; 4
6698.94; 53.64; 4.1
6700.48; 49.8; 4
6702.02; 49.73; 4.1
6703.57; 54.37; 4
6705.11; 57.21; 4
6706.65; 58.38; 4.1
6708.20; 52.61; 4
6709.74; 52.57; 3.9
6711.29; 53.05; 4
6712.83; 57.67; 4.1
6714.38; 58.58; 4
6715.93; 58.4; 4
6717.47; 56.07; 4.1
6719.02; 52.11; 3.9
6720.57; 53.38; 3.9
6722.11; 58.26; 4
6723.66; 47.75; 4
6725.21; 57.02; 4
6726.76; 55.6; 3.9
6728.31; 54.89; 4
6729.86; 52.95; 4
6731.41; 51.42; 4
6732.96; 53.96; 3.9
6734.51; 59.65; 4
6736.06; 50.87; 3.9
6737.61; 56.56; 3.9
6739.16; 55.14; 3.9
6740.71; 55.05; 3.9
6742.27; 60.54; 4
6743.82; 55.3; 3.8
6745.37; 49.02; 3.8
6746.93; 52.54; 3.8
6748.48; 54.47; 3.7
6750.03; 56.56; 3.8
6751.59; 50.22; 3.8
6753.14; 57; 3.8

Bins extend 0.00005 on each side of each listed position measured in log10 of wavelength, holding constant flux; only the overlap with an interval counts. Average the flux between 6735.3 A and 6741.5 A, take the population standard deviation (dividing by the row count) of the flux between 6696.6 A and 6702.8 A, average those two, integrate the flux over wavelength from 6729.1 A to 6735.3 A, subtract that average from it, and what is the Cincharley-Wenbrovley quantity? 310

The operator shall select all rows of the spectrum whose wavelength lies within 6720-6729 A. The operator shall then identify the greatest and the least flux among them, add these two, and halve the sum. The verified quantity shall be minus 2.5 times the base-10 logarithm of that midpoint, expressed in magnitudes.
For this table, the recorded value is -4.31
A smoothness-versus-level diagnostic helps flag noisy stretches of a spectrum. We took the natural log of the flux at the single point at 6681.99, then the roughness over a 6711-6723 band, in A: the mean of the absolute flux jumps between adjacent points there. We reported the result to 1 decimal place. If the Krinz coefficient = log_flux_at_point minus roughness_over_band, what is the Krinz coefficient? 1.4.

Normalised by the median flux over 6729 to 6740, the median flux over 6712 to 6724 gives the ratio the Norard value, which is 1.05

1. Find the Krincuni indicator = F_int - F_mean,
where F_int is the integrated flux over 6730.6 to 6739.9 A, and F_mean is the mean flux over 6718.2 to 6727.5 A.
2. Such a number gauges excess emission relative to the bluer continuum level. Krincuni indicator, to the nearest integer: 454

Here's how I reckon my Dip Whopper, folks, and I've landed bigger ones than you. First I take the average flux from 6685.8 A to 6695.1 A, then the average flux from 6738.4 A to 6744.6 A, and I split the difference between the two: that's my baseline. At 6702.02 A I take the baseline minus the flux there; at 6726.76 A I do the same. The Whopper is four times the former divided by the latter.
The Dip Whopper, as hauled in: 29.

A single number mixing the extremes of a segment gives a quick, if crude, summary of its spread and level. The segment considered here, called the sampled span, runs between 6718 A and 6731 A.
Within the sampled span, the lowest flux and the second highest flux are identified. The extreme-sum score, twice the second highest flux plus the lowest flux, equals 162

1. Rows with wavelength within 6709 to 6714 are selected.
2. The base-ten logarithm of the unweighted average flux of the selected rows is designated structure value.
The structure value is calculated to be 1.74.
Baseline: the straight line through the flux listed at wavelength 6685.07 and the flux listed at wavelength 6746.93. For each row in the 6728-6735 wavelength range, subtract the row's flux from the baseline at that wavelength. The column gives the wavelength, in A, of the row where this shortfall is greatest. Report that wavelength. 6731.41 A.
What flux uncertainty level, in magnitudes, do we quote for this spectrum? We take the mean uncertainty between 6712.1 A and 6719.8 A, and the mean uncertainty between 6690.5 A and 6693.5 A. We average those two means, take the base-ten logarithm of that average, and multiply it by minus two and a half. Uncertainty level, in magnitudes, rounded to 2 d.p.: -1.50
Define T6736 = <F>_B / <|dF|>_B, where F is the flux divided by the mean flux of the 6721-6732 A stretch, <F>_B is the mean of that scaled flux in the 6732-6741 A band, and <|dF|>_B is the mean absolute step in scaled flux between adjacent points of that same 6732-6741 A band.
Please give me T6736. 12.7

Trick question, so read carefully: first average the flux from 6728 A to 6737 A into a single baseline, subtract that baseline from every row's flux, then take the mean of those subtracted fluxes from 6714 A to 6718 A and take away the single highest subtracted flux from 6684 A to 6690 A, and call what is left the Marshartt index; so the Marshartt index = -2.6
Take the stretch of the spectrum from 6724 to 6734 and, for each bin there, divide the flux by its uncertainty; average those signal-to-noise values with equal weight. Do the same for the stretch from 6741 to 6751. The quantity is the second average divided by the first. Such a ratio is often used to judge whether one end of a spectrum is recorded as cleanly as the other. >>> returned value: 1.05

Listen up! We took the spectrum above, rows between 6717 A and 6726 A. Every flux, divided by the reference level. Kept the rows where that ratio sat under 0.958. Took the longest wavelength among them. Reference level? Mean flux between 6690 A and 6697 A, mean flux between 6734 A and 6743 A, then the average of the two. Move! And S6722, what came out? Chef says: 6723.66 A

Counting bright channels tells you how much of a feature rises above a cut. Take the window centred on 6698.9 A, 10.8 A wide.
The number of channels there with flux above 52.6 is 4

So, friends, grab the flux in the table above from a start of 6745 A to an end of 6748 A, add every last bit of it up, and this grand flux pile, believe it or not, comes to 102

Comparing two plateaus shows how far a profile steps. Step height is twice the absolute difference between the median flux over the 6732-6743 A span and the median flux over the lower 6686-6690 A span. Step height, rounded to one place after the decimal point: 2.9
